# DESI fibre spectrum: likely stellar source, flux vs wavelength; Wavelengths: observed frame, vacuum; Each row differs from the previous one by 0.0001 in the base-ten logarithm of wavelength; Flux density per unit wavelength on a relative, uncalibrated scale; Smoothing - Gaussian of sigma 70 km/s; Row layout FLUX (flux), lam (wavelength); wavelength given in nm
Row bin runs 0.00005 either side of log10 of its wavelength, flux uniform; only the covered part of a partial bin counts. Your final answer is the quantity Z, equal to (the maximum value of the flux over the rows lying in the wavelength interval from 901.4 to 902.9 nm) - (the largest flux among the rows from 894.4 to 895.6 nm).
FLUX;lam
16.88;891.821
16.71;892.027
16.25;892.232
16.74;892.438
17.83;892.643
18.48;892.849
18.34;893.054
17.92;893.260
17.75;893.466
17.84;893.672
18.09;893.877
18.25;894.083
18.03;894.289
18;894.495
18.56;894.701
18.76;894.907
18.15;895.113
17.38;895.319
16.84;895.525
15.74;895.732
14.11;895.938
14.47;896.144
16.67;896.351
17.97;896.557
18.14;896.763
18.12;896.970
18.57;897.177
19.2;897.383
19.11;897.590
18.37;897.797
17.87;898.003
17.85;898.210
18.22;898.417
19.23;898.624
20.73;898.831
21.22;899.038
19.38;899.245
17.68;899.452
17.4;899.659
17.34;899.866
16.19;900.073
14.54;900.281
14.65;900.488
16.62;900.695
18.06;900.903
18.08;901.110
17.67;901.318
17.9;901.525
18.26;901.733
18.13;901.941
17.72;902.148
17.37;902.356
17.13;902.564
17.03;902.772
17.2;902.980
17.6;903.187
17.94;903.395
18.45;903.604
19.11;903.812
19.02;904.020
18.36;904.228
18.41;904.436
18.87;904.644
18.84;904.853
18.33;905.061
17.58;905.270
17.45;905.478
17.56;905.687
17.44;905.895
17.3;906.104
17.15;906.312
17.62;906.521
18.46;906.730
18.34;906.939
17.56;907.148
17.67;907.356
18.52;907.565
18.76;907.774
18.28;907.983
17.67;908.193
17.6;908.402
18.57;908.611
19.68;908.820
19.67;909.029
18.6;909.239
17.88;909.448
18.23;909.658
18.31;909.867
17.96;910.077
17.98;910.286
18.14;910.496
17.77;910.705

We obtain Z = -0.50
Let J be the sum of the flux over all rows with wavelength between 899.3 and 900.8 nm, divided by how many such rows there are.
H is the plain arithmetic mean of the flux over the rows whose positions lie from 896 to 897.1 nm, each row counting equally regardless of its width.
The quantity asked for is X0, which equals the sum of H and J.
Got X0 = 33.4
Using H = 17.1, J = 16.3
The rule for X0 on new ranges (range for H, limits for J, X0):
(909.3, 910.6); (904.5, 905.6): 36.3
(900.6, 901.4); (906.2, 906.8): 35.4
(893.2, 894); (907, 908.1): 36.1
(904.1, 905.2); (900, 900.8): 34.1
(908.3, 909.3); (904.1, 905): 37.4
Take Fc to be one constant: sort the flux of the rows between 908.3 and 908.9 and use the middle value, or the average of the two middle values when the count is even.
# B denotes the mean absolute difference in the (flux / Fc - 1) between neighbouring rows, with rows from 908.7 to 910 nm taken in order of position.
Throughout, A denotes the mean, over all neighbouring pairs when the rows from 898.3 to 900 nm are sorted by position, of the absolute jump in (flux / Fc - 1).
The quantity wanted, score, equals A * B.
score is 0.0013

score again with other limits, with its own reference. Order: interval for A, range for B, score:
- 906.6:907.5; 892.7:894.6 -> 0.0002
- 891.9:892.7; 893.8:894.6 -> 0.0003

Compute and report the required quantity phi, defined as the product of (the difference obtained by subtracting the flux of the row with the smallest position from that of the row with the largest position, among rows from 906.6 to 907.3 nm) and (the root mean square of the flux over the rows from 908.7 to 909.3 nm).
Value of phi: -17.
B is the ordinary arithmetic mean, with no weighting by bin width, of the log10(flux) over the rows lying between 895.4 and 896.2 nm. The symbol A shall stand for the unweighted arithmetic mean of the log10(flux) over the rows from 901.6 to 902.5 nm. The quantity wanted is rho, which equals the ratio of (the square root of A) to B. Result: 0.946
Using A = 1.25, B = 1.18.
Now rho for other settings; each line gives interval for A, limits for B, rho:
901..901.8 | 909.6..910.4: 0.890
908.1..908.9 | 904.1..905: 0.885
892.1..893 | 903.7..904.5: 0.875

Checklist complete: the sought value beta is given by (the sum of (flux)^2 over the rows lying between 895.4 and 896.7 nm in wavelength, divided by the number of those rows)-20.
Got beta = 237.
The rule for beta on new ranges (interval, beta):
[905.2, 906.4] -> 283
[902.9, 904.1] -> 312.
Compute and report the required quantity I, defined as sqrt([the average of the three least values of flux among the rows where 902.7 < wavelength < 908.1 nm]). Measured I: 4.14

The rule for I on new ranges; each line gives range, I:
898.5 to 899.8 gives 4.25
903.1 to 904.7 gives 4.24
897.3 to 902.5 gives 3.89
